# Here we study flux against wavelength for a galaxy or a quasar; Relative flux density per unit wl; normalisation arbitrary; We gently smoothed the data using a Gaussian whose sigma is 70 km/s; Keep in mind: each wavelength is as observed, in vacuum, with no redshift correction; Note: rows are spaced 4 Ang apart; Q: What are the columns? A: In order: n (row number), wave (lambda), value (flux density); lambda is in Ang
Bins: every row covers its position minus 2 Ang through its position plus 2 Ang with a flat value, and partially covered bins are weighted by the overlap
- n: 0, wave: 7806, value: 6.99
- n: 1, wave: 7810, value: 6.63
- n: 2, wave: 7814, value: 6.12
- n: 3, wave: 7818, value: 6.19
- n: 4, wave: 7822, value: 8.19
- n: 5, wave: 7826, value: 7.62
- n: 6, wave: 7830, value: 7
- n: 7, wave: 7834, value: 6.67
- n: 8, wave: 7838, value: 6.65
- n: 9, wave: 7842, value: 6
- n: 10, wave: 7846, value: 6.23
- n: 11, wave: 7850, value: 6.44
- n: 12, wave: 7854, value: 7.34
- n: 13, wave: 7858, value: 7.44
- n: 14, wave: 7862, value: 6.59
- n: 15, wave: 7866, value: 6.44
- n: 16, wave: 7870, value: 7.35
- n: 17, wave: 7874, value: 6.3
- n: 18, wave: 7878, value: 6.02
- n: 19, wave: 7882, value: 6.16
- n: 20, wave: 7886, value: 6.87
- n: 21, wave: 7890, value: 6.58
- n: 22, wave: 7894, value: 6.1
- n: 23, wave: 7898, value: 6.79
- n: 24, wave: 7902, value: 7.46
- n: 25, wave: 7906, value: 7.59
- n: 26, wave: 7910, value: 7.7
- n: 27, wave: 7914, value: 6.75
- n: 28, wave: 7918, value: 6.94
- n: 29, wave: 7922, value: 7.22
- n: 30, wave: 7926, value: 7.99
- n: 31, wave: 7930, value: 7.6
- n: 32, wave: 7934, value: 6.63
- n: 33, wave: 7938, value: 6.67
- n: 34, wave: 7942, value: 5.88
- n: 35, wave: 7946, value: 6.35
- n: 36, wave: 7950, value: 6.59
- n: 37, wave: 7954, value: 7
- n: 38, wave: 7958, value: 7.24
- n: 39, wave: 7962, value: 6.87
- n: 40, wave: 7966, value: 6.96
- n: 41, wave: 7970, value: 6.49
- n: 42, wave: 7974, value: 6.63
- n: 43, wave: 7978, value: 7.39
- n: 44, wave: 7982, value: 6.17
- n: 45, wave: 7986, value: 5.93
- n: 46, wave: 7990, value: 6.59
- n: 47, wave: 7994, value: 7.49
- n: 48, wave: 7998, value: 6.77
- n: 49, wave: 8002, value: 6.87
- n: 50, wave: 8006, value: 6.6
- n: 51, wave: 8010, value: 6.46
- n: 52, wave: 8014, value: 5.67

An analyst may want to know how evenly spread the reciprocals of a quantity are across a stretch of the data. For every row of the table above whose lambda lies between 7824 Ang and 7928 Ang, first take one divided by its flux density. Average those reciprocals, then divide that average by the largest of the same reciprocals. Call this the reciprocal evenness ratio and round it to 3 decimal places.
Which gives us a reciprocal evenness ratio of 0.881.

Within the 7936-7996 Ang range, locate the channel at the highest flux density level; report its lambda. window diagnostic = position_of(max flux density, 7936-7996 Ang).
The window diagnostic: 7994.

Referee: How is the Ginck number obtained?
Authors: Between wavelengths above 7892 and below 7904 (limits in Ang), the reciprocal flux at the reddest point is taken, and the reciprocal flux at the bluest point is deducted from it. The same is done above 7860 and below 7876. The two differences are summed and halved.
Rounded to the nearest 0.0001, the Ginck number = -0.0115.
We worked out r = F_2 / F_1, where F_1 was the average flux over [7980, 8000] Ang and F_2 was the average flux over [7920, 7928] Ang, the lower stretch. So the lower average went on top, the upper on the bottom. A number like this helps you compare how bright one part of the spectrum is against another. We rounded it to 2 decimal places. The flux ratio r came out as 1.15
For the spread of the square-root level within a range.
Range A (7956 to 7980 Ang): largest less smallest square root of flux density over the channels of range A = 0.171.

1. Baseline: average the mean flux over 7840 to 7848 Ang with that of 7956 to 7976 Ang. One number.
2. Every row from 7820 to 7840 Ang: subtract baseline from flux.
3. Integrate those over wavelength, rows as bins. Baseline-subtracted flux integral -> 15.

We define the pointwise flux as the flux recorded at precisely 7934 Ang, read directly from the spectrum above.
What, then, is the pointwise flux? 6.63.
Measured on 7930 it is 7.6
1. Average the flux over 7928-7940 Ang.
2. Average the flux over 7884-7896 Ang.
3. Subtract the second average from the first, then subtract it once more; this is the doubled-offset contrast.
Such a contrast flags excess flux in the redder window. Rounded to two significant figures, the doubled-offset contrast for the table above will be -6.1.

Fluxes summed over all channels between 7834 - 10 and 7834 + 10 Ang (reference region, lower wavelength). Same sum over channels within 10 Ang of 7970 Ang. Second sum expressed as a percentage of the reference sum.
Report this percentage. 101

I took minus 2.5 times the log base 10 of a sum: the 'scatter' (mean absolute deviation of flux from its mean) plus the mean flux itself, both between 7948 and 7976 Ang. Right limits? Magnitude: -2.12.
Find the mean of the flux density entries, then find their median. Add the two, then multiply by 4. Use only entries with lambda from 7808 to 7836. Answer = 54.3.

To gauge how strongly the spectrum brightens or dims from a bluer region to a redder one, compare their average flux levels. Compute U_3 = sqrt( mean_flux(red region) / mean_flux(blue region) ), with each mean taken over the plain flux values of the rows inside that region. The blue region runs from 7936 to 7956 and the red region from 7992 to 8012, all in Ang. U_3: 1.03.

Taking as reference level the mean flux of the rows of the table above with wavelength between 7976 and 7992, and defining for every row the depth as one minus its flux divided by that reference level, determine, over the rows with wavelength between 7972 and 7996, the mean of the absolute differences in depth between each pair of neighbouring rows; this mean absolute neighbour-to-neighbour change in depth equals 0.12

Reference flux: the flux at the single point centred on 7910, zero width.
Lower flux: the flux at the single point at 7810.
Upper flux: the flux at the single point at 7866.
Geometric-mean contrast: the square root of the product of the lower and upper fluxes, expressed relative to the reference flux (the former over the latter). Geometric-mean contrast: 0.85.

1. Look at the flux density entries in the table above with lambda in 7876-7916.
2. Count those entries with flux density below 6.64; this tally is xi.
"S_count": 4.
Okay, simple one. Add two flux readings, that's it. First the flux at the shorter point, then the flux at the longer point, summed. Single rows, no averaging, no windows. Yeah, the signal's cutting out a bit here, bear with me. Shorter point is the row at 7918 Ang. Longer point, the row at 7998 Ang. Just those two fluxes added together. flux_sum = 13.7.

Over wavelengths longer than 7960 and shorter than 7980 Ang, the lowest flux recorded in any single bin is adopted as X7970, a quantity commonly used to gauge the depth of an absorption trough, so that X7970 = 6.49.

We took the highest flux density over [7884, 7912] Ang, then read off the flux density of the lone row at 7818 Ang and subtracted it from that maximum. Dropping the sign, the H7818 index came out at 1.5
